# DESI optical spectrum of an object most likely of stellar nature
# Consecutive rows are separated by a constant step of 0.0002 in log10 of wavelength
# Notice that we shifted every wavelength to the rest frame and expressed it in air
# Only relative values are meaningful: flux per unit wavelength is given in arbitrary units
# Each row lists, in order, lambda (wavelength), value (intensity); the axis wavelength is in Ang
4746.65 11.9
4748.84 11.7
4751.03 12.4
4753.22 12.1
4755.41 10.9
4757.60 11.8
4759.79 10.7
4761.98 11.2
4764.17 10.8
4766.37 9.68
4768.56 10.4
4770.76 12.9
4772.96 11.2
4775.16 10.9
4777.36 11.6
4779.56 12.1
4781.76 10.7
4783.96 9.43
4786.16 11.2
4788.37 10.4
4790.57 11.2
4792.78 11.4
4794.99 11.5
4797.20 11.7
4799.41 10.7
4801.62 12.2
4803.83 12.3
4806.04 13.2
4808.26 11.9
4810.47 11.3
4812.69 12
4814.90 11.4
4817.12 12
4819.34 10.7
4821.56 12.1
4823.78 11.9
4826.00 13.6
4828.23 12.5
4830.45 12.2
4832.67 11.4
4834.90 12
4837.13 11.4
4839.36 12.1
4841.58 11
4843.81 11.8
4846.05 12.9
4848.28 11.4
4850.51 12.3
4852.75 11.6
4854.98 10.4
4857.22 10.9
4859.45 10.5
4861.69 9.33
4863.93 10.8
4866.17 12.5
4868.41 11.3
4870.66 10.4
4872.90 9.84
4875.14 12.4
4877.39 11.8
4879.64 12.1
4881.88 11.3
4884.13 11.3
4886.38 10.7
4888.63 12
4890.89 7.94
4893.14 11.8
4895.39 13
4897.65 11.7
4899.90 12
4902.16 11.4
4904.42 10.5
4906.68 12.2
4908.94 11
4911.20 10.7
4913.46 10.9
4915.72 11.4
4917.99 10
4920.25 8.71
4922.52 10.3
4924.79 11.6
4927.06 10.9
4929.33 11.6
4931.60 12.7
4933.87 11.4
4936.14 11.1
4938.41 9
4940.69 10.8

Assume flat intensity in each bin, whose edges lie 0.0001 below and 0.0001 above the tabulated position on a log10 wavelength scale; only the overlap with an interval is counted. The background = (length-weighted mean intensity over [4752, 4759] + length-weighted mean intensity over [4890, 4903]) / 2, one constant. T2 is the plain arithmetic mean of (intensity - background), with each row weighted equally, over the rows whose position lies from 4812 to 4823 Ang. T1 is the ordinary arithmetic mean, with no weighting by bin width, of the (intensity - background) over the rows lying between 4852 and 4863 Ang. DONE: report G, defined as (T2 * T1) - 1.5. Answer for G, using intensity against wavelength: -1.66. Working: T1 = -0.93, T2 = 0.2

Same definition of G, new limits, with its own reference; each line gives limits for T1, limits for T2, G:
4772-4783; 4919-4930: -1.35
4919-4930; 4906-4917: -1.30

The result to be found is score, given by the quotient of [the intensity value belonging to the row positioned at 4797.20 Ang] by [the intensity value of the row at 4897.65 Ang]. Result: 1.00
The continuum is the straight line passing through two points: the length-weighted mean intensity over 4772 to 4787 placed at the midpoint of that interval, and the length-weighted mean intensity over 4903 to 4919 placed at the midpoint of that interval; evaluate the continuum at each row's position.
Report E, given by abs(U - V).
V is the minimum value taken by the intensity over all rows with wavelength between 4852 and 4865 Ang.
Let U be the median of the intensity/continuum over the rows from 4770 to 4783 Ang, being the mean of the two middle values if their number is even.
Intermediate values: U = 1.03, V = 9.33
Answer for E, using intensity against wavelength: 8.3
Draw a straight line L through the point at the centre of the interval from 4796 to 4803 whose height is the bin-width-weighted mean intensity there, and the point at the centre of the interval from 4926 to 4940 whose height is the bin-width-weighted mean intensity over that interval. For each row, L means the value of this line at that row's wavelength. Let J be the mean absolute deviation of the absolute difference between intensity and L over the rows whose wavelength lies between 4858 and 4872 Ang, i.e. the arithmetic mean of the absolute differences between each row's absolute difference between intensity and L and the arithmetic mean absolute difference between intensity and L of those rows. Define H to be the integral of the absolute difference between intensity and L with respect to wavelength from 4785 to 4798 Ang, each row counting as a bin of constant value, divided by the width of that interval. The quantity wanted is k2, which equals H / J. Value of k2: 0.9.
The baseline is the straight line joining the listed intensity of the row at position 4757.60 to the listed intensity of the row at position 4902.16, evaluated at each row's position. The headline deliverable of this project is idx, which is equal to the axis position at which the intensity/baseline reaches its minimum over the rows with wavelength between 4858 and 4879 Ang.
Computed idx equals 4861.69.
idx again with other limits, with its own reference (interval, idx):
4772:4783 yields 4781.76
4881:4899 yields 4890.89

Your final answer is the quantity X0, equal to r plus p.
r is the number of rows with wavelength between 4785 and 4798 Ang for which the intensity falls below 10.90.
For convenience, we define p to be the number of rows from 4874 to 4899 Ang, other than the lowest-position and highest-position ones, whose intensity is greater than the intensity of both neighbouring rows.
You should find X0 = 4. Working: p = 3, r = 1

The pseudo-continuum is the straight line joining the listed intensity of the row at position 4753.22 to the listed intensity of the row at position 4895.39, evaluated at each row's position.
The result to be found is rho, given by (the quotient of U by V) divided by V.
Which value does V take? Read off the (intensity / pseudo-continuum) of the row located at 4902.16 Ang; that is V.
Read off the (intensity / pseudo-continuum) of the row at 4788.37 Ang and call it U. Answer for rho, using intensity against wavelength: 1.10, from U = 0.84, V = 0.87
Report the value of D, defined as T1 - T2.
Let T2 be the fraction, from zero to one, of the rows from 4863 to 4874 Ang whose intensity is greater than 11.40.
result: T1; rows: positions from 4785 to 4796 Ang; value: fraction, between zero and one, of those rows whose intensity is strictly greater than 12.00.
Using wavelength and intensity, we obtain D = -0.20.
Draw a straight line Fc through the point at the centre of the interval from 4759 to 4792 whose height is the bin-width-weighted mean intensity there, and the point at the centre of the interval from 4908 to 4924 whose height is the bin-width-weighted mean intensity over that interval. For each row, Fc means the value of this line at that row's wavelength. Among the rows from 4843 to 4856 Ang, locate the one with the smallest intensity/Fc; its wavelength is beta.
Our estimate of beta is 4854.98 Ang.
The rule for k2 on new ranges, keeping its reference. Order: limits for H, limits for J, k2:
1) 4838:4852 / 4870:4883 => 1.7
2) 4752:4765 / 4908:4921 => 0.9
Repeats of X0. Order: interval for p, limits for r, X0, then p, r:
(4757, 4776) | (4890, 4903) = 3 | 2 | 1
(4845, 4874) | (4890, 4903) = 4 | 3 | 1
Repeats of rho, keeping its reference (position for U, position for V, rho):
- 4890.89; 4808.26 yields 0.67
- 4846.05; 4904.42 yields 1.57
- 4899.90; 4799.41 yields 1.24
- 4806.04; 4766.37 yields 1.68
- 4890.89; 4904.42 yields 0.95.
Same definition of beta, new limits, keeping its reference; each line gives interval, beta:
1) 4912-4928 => 4920.25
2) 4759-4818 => 4783.96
